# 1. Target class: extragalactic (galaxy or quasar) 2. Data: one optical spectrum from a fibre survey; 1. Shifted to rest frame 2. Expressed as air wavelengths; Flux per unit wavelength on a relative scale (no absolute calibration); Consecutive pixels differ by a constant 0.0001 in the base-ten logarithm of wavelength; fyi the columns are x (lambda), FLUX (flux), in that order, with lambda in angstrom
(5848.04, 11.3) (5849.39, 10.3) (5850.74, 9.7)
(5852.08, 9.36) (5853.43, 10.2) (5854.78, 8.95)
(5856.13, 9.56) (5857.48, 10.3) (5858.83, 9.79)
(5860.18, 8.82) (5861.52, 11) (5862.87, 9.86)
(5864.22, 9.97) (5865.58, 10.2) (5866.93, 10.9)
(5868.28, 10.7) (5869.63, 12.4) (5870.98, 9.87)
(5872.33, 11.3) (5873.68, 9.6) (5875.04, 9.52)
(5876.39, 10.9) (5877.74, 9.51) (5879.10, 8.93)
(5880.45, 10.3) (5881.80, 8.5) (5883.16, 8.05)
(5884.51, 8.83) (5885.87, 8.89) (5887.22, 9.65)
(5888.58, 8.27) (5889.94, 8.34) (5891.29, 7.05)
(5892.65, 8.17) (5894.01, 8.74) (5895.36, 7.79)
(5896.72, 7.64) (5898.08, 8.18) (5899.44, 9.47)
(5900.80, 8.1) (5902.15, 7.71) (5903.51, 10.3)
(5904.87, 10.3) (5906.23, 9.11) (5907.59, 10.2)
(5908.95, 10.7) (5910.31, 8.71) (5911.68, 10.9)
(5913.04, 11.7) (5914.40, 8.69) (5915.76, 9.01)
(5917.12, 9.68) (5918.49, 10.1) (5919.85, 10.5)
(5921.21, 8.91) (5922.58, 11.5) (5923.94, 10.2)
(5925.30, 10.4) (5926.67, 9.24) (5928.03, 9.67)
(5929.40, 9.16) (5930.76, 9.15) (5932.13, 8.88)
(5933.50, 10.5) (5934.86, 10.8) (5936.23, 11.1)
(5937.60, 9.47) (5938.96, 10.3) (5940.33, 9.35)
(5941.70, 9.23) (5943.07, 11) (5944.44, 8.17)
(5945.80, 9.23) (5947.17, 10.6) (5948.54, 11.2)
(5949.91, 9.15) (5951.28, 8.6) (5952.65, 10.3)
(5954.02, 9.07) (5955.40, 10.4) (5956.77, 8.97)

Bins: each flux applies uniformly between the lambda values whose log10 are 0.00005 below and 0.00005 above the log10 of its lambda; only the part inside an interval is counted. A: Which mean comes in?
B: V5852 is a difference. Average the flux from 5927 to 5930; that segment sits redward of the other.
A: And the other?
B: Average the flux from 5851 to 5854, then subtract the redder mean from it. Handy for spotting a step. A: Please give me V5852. 0.37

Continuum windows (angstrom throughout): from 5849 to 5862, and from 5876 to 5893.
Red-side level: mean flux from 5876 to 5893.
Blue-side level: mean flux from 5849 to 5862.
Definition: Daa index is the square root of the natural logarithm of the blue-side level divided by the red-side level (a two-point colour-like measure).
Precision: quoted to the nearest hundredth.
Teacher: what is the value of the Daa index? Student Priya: 0.31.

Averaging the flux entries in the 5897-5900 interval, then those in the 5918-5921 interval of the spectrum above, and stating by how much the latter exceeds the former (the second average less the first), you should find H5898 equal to 1.5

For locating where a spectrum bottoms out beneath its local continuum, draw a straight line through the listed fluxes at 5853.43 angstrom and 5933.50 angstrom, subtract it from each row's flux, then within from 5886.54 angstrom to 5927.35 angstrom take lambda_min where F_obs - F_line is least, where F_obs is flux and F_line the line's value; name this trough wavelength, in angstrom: 5891.29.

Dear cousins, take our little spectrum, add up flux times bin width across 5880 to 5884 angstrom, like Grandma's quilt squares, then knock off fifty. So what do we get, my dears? -14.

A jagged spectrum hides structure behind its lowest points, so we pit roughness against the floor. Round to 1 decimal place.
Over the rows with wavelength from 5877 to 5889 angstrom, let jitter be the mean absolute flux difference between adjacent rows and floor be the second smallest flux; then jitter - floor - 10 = -17.4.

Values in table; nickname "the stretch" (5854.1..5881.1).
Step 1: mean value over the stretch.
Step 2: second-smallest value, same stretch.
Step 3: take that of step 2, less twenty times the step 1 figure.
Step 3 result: -193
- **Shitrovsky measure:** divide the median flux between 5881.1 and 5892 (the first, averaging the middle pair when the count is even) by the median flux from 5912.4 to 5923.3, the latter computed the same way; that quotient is 0.85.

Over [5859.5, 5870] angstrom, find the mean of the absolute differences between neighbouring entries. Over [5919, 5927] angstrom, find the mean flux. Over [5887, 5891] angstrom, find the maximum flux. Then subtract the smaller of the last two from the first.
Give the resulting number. -8.8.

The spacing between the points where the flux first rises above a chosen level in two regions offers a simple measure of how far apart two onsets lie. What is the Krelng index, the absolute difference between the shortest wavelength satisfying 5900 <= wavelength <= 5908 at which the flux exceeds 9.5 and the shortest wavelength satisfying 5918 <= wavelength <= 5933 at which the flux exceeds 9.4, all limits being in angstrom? 15.0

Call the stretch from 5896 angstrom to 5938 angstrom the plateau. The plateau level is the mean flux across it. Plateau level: 9.7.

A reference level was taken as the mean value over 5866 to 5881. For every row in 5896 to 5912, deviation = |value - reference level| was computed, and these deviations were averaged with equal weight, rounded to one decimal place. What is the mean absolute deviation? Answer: 1.2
